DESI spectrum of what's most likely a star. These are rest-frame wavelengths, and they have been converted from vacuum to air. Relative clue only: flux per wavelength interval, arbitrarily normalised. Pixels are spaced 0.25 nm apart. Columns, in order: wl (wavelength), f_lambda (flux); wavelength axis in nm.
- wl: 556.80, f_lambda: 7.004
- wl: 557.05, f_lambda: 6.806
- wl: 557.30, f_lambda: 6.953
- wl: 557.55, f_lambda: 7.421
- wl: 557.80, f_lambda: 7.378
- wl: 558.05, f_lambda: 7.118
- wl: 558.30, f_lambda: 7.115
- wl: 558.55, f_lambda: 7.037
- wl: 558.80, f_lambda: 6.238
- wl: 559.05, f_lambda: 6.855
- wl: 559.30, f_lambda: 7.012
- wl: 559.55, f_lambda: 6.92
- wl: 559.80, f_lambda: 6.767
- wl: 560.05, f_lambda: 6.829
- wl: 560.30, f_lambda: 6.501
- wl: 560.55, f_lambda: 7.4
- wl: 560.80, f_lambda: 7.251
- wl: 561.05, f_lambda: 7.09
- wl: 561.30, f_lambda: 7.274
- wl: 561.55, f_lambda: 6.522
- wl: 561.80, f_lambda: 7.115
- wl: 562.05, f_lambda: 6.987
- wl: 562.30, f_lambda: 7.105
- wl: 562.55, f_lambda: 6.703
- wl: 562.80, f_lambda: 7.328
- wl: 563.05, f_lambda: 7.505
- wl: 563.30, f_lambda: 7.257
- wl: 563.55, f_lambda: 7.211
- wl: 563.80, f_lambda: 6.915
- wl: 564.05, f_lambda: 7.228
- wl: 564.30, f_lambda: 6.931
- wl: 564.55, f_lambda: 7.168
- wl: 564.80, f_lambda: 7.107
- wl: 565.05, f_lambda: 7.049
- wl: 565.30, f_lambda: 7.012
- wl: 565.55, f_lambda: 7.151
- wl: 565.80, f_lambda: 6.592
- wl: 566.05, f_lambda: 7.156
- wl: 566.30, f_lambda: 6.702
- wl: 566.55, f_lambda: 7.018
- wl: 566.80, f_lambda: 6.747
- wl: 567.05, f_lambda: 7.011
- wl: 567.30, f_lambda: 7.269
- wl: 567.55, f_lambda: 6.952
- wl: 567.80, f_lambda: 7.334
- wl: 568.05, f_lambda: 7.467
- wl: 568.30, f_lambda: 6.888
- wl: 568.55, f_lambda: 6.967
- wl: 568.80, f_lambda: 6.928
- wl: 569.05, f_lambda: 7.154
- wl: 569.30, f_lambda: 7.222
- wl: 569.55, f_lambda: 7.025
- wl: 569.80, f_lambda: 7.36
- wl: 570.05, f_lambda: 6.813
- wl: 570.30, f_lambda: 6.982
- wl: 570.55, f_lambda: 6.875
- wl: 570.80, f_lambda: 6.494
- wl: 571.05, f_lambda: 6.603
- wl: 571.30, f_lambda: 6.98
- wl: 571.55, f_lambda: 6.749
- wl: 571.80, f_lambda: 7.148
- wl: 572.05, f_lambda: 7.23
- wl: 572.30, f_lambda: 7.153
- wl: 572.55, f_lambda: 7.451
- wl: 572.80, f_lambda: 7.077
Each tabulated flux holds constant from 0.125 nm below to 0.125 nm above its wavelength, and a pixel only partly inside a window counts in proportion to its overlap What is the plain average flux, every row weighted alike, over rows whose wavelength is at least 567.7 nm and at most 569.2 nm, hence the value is 7.12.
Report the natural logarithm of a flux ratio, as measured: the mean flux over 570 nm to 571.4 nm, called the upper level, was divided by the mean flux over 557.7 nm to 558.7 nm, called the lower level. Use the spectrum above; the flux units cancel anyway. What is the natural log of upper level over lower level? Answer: -0.05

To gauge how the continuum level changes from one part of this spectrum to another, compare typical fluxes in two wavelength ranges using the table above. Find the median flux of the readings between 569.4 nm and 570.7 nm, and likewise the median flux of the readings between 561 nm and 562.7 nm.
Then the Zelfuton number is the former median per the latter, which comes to 0.98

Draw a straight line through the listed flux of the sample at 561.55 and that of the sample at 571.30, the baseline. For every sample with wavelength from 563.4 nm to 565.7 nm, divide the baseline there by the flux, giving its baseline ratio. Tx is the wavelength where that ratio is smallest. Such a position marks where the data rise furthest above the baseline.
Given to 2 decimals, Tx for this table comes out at 563.55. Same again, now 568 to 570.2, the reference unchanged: 568.05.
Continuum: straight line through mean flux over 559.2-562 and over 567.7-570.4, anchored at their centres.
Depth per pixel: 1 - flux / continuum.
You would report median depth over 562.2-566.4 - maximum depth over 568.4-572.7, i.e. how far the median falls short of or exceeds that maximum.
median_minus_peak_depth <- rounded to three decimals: -0.103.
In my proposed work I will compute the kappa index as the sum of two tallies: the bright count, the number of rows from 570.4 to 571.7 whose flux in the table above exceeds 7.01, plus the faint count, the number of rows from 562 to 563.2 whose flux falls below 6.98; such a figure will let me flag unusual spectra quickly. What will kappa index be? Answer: 1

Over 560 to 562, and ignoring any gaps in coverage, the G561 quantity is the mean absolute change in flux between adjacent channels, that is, 0.44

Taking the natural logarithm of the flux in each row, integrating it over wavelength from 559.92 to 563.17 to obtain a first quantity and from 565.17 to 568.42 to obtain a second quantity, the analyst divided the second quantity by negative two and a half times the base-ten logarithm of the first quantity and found -3.16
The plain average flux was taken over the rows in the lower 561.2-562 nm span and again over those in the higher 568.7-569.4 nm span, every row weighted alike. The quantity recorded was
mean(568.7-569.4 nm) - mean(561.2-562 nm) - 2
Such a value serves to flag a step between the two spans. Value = -1.9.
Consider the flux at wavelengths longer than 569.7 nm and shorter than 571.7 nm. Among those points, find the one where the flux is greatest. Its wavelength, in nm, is 569.80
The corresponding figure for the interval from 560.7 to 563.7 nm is 563.05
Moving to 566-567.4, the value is 567.30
